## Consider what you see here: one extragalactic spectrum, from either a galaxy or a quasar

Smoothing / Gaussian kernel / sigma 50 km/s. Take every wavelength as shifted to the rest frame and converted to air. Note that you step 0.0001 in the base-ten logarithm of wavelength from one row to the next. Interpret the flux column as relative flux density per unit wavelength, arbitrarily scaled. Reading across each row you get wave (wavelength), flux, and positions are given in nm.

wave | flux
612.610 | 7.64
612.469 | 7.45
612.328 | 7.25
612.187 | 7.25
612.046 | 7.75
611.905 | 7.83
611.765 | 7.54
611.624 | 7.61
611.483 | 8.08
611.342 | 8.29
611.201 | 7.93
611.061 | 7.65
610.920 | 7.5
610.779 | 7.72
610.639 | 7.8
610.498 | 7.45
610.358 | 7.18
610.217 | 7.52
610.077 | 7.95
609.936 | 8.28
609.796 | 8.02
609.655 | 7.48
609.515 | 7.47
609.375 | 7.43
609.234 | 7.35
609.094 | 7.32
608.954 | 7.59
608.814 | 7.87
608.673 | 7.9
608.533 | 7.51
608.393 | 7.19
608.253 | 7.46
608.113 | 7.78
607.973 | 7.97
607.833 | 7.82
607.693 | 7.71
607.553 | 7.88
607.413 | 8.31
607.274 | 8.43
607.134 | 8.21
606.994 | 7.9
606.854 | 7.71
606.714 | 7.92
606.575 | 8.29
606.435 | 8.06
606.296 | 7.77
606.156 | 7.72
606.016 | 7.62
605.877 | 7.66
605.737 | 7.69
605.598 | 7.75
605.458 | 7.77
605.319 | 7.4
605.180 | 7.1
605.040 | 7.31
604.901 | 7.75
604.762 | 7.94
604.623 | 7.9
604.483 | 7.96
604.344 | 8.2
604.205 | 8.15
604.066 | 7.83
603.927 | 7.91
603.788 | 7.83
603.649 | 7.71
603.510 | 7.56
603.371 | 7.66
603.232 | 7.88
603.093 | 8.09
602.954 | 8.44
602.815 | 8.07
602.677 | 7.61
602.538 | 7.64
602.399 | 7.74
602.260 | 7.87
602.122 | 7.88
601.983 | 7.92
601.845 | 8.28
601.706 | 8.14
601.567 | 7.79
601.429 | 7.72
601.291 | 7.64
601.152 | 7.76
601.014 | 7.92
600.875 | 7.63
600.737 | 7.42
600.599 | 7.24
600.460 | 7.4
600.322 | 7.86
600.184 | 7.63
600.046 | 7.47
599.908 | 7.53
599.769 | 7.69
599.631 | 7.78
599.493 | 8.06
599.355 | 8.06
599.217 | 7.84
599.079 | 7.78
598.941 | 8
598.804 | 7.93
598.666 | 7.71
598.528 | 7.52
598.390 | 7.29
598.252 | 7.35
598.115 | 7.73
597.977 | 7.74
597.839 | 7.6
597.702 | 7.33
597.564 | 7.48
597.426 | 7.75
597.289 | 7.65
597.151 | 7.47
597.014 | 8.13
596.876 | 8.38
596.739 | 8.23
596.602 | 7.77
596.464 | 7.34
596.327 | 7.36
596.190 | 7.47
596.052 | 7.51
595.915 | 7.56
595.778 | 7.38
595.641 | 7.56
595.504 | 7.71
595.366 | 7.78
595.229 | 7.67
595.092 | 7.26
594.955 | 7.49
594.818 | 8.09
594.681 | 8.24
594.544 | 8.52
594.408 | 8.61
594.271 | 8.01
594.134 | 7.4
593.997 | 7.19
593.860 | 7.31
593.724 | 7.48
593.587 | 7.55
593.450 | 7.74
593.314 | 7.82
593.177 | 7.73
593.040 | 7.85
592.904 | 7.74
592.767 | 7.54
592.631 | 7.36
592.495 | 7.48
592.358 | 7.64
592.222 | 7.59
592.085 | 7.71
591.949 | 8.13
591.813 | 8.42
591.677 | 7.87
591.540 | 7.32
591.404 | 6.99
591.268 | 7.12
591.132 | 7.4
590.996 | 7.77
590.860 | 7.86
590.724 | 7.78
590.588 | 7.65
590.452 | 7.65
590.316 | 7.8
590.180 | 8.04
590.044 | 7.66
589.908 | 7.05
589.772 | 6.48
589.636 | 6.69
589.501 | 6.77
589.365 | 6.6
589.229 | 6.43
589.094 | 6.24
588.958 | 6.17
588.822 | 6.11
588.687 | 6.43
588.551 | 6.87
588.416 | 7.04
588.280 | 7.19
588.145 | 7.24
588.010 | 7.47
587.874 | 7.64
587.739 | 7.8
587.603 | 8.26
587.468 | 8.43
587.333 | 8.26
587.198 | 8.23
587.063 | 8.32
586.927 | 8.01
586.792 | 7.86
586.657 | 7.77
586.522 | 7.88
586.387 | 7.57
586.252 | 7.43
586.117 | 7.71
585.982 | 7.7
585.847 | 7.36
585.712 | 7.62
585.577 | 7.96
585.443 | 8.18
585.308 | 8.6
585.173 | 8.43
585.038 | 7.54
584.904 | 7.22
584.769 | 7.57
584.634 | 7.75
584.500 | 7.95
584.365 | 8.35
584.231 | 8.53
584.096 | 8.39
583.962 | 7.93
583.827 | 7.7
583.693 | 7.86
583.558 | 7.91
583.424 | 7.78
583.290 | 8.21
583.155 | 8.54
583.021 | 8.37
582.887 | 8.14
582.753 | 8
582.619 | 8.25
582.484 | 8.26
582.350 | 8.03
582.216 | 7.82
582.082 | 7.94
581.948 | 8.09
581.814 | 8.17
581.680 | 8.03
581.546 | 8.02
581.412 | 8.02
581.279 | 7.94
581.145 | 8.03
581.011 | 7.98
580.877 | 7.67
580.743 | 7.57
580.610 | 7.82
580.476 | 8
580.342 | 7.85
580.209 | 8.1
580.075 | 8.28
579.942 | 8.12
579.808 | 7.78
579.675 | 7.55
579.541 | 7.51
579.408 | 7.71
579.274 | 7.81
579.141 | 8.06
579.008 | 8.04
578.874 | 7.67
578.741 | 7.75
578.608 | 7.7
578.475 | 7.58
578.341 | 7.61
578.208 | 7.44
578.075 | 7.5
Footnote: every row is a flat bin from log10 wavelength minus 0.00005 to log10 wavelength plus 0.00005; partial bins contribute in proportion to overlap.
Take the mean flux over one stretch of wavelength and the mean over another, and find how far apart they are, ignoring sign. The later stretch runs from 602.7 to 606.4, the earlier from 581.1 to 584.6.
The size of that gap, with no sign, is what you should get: 0.29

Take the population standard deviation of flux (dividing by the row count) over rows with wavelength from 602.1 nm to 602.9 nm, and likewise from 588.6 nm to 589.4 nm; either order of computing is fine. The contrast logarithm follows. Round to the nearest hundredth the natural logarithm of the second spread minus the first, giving -4.35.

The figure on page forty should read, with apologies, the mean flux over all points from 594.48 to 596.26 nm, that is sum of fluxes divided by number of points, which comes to 7.71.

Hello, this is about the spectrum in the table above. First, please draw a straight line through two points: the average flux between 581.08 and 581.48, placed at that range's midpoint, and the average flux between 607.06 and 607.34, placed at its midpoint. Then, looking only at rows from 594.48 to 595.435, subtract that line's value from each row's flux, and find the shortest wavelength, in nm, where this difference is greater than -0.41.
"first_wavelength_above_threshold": 594.544 nm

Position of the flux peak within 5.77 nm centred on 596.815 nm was 594.408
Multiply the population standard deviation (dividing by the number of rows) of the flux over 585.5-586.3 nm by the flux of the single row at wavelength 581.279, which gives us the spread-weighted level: 1.6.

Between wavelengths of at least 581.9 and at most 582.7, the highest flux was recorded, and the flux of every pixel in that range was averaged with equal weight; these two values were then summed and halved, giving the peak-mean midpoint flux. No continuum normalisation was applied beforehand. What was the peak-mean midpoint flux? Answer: 8.16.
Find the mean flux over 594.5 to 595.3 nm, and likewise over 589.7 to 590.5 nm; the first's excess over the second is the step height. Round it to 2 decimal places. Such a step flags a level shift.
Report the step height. 0.43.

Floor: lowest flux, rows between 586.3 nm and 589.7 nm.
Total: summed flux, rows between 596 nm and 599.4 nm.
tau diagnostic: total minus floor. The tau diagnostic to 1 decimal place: 186.3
